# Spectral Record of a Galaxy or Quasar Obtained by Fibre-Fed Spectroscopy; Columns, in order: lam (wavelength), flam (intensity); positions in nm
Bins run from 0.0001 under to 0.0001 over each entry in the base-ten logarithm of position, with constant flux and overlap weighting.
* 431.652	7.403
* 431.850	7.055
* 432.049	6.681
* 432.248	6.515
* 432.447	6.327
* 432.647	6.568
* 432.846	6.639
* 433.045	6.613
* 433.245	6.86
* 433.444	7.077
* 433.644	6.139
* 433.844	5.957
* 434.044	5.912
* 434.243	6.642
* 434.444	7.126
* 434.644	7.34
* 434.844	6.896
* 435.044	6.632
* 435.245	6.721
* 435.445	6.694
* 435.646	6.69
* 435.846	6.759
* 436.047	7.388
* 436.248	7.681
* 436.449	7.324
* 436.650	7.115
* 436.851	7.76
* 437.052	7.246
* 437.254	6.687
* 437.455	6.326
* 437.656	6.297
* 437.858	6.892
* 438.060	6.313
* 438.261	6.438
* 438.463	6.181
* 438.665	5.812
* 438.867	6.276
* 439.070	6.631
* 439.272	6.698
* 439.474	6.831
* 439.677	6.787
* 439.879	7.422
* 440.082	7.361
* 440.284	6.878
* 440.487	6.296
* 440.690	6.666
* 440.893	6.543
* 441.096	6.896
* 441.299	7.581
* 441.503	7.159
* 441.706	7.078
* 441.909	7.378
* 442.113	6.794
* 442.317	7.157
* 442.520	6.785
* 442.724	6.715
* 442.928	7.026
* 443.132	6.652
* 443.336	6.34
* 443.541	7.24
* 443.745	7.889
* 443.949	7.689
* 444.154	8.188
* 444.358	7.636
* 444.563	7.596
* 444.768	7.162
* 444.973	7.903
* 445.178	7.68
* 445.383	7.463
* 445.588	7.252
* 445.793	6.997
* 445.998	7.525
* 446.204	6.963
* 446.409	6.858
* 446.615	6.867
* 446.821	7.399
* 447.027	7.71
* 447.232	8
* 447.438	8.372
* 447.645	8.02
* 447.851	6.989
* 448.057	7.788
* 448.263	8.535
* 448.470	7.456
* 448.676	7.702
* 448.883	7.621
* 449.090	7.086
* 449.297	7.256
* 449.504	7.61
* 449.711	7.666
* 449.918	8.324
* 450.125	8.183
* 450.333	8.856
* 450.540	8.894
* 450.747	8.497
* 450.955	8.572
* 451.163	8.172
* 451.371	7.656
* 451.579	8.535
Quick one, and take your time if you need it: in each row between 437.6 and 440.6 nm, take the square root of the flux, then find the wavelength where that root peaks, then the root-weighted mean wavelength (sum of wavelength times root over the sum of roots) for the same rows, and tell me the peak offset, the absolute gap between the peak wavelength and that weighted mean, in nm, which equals 0.80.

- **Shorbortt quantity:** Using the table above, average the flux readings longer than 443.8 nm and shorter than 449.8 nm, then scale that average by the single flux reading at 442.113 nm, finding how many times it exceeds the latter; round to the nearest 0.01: 1.11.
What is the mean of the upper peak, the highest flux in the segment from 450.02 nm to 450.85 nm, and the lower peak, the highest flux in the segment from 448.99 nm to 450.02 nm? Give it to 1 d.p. 8.6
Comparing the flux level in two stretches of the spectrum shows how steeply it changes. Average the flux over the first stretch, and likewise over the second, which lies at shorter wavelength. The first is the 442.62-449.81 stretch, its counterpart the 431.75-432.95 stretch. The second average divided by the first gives 0.89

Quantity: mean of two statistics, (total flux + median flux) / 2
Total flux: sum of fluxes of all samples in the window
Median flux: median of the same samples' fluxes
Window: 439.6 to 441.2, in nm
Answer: 30.8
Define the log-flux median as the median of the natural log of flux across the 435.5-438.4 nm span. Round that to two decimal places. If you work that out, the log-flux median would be 1.92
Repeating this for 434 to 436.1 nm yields 1.91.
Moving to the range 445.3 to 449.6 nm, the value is 2.01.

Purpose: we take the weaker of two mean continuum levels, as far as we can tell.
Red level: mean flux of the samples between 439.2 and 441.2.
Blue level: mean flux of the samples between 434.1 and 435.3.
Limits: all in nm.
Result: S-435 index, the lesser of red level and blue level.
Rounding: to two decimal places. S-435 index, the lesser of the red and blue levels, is 6.84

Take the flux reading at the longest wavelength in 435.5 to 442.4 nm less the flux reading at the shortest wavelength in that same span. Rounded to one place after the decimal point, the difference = 0.5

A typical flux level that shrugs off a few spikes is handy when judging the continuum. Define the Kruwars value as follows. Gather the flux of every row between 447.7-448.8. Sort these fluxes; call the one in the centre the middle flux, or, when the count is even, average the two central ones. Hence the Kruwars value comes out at 7.7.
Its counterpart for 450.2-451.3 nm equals 8.6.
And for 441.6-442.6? 7.1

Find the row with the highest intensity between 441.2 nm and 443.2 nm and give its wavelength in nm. 441.299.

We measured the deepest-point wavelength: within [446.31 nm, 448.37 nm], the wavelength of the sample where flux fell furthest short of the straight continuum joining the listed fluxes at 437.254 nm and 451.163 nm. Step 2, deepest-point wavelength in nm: 447.851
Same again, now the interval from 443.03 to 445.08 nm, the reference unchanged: 443.336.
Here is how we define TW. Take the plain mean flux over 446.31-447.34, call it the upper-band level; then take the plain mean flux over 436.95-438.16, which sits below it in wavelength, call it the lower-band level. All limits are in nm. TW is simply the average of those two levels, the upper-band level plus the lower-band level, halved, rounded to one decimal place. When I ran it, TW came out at 7.0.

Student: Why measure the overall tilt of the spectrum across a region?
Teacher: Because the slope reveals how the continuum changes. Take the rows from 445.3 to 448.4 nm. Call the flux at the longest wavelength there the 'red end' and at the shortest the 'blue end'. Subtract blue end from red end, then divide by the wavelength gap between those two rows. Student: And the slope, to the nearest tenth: 0.4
